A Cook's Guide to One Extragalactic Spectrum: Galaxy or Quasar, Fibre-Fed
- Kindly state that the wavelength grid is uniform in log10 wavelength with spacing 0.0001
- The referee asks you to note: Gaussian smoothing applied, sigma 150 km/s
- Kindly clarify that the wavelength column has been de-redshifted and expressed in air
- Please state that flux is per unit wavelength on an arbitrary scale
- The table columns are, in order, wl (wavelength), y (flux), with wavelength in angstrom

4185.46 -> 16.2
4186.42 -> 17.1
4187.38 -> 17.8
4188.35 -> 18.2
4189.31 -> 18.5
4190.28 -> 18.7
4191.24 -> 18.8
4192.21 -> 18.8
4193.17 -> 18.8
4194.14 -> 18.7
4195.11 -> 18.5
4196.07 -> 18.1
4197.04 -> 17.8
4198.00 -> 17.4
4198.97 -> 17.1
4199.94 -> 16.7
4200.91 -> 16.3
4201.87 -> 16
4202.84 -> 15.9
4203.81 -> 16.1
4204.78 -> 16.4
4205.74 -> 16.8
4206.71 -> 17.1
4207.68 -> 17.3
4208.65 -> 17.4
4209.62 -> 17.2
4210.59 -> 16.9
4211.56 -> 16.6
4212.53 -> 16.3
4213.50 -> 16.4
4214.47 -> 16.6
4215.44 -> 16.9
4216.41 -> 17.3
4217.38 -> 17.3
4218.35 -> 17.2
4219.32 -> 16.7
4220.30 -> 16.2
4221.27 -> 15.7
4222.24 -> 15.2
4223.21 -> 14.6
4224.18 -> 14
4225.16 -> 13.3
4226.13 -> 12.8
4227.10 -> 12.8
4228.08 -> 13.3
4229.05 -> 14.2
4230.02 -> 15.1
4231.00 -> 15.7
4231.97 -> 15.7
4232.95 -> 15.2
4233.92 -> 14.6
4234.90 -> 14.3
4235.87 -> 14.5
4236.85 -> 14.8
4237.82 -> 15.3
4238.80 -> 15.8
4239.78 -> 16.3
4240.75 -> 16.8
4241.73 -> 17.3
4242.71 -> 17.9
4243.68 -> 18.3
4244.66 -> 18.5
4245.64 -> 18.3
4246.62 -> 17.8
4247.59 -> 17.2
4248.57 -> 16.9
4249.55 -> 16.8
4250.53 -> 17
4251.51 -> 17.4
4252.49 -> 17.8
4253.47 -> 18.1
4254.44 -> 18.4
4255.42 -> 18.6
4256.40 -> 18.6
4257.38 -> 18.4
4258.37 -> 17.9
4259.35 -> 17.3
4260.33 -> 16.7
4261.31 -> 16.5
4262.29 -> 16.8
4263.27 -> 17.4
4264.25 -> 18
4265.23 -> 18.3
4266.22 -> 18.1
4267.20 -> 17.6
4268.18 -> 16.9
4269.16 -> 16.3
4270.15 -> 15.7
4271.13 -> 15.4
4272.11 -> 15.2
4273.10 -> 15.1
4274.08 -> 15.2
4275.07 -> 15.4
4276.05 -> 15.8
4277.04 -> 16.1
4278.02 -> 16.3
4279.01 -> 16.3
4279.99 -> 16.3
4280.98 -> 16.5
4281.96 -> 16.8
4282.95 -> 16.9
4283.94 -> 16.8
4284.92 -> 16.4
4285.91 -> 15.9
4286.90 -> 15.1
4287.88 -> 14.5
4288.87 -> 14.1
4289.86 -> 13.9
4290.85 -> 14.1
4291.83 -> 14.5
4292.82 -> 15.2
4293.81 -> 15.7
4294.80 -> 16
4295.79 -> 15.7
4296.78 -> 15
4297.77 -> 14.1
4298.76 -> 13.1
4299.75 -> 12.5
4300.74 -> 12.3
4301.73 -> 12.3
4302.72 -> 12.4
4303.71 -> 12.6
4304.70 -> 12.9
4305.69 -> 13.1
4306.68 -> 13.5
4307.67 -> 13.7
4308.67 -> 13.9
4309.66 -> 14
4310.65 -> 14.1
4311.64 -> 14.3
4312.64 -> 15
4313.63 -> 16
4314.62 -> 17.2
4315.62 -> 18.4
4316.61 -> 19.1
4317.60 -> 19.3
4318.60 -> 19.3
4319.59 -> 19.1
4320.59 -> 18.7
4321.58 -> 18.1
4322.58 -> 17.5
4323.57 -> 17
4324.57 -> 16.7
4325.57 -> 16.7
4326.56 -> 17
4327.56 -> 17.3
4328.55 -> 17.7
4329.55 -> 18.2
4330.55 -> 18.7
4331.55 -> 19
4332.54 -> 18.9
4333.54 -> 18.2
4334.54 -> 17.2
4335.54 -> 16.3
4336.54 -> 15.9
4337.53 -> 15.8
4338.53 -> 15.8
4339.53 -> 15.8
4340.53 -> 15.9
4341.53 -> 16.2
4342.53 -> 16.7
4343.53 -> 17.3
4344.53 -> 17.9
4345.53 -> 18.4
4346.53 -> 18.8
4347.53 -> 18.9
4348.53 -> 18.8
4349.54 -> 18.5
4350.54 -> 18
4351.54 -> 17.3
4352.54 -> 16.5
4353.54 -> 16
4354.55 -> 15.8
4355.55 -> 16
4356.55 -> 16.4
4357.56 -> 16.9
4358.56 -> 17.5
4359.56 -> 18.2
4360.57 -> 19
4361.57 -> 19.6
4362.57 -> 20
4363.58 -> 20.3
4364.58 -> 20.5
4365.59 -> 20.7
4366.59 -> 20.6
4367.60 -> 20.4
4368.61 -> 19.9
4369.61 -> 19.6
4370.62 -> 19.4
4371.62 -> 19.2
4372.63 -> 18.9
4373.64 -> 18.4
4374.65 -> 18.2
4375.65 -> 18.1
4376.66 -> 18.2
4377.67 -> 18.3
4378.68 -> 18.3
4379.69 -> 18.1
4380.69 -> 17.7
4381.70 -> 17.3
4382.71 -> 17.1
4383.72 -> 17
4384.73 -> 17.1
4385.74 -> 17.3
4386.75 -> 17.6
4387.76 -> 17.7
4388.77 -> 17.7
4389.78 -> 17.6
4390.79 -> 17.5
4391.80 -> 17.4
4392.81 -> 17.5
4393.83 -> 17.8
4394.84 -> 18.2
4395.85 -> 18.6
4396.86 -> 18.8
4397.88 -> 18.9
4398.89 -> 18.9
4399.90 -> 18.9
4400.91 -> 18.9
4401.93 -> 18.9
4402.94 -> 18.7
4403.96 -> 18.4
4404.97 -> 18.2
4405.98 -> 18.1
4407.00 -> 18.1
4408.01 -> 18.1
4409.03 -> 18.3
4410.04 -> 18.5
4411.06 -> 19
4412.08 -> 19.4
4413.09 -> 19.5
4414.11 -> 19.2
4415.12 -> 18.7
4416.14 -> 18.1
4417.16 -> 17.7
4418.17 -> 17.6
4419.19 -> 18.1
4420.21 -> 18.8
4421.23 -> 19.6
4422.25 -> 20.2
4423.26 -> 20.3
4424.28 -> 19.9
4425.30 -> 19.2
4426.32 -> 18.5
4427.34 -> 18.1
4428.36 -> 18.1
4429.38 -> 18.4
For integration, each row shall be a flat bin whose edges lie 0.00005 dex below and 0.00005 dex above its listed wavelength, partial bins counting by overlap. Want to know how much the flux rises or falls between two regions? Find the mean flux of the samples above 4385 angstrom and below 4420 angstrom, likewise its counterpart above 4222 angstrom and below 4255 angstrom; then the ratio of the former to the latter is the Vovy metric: 1.15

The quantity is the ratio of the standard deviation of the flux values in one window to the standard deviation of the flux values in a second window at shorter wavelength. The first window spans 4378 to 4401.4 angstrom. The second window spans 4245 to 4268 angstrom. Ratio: 0.99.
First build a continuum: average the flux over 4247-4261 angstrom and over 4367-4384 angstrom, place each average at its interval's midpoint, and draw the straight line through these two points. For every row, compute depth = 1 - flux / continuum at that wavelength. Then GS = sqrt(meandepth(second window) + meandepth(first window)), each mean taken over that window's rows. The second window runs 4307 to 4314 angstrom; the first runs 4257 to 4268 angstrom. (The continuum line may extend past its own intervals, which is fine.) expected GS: 0.46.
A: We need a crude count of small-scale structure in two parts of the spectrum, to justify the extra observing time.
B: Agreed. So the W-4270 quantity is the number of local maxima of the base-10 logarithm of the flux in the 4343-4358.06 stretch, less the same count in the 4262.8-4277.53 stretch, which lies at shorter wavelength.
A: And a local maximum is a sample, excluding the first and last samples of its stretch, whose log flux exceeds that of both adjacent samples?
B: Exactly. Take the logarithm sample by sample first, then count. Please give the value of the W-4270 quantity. 0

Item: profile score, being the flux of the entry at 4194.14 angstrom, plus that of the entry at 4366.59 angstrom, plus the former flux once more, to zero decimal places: 58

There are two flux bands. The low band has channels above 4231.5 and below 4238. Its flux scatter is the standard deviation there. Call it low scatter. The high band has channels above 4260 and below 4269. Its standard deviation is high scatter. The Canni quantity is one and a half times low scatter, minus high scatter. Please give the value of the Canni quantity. 0.1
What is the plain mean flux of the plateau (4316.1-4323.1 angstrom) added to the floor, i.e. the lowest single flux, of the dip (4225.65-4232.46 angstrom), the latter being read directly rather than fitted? 32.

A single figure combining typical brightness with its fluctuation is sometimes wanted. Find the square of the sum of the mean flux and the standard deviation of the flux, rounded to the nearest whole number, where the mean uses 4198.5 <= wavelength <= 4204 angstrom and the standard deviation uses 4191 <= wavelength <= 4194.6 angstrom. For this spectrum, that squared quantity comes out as 269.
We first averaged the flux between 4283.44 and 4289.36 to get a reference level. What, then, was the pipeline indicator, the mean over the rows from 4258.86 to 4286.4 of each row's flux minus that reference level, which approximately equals 1.0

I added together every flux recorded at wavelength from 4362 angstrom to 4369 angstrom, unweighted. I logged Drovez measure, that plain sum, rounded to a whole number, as 142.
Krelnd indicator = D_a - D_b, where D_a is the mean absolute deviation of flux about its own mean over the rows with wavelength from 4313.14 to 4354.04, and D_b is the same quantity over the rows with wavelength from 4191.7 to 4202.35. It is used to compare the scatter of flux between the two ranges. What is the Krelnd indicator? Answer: 0.14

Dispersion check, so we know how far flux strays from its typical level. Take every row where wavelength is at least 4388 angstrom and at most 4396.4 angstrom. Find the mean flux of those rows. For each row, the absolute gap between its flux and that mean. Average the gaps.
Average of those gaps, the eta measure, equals 0.3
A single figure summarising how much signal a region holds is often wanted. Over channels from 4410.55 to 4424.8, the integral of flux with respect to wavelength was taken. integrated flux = 271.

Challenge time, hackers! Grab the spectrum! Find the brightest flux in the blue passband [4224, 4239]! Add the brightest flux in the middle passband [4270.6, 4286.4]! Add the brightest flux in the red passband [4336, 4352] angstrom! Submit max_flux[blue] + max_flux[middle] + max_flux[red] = 51.6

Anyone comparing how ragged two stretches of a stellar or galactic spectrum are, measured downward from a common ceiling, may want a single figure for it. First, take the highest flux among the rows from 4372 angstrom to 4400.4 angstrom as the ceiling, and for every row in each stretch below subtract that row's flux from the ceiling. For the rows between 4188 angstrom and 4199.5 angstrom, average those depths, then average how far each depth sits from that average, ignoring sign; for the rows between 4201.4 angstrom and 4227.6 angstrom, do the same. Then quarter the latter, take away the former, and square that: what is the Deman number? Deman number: 0.04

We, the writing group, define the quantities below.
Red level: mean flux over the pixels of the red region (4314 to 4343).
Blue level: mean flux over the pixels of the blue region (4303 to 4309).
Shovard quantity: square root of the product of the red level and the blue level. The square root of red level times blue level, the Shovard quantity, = 15.2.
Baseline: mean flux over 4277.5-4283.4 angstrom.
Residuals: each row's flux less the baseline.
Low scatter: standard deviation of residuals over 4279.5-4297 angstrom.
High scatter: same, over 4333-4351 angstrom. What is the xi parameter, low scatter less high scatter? -0.19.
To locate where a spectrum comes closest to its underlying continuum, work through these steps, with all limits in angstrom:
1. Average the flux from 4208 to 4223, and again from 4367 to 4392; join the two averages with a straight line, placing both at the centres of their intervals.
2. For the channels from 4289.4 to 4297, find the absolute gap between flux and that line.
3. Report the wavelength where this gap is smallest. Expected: 4294.80 angstrom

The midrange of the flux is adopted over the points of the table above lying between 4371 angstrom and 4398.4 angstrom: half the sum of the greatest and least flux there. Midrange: 18.1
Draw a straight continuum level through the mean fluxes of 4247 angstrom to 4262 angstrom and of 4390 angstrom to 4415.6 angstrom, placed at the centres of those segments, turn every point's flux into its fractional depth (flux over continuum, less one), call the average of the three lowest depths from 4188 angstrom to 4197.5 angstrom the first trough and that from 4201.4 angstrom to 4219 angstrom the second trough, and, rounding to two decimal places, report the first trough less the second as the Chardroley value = 0.12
